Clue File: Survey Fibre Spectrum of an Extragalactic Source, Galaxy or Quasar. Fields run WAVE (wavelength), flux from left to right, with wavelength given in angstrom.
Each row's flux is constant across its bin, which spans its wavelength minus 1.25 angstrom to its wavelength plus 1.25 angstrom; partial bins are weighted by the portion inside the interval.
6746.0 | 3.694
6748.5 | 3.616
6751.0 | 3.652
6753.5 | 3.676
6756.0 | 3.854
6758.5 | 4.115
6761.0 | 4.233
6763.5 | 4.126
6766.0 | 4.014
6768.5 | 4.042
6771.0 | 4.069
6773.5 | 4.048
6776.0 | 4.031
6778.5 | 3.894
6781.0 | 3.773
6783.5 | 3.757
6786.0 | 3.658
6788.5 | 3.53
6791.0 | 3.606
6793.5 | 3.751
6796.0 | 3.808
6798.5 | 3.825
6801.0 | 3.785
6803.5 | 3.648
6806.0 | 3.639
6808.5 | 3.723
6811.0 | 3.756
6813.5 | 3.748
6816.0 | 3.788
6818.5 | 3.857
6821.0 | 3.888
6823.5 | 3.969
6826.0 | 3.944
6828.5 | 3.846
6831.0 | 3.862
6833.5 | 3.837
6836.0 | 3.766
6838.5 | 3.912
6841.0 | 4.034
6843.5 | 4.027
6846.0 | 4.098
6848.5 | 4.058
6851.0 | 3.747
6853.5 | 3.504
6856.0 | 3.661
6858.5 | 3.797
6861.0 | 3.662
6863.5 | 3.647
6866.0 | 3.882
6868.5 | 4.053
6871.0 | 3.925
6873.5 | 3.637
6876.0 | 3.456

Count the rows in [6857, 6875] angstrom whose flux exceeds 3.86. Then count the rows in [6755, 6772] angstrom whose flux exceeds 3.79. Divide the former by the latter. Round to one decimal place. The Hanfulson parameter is 0.4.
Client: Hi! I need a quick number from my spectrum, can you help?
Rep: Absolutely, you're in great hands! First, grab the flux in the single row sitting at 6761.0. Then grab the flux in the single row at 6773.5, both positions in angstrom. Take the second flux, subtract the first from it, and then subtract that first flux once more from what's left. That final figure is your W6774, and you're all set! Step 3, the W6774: -4.42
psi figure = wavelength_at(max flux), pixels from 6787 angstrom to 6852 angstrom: 6846.0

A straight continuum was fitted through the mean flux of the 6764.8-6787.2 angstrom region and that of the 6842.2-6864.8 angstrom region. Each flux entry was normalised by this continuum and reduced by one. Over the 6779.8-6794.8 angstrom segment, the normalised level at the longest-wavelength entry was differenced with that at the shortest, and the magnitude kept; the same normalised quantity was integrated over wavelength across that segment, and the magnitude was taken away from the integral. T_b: -0.86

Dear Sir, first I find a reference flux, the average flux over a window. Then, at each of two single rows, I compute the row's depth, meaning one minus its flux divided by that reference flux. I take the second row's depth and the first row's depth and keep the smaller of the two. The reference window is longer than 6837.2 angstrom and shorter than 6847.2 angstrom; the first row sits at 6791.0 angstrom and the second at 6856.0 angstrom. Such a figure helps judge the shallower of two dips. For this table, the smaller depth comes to 0.09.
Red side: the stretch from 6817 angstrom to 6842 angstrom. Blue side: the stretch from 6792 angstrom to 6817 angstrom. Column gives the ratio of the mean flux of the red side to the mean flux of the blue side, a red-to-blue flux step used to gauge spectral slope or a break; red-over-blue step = 1.04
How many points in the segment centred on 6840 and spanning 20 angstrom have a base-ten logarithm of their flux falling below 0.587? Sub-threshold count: 3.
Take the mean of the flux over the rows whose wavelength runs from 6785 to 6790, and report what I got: 3.6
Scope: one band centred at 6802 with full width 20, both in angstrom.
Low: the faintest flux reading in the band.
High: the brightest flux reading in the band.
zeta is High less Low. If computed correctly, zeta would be 0.19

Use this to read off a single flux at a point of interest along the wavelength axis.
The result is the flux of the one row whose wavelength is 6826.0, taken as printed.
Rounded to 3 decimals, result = 3.944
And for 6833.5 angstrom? 3.837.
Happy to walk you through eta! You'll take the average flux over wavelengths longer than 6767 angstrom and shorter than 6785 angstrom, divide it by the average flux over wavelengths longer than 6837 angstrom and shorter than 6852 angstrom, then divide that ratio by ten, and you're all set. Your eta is 0.099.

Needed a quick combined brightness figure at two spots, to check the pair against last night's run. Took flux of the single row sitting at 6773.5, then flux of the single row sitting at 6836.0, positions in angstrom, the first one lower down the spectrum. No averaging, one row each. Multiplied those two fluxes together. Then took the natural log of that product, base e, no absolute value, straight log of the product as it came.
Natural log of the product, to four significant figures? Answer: 2.724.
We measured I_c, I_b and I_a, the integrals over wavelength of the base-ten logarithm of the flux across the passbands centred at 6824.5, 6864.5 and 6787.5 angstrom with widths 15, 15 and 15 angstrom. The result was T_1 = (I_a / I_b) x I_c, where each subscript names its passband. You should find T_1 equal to 8.60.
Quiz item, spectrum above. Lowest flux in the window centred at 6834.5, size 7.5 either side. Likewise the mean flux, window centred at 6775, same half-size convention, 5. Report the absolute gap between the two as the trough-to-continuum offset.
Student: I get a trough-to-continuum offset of 0.24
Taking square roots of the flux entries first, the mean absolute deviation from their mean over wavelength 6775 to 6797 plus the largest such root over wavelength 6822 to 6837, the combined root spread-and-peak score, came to 2.02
